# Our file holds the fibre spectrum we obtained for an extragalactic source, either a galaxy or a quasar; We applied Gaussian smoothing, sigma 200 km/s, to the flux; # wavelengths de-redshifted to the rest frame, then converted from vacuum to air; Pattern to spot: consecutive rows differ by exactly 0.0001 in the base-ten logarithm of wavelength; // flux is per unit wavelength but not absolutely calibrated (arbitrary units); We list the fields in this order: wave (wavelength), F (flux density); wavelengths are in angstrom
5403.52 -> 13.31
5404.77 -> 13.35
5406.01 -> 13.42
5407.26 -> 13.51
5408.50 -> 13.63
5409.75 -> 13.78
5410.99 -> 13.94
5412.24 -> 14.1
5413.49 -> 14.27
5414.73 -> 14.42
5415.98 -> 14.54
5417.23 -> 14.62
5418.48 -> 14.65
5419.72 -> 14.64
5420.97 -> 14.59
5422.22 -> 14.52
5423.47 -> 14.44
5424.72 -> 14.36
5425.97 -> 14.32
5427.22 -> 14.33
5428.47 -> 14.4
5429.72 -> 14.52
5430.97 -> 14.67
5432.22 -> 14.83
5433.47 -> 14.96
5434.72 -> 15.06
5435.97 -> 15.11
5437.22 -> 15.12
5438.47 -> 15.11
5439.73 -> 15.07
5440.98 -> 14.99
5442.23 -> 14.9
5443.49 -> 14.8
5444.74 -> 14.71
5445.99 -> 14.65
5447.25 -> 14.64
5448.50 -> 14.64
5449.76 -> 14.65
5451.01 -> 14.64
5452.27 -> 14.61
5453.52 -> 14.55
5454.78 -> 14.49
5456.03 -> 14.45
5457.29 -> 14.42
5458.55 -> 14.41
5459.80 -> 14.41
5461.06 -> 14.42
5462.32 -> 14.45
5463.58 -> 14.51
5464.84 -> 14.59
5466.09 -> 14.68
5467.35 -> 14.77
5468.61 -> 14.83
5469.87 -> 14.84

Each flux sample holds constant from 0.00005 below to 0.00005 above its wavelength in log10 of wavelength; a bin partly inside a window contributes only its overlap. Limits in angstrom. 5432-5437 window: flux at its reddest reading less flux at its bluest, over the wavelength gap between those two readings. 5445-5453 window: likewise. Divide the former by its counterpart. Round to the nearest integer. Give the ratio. -12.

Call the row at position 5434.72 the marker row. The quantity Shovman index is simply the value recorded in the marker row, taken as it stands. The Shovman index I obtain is 15.06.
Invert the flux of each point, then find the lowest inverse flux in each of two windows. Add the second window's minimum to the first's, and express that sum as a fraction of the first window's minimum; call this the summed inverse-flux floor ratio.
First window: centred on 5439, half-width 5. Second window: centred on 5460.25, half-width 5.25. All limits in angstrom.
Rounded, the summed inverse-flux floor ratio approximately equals 2.04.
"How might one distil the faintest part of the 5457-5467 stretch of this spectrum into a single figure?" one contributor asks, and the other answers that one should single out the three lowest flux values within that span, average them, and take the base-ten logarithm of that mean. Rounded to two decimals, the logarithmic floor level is 1.16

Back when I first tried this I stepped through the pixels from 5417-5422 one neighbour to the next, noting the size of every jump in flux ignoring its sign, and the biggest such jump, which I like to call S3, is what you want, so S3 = 0.05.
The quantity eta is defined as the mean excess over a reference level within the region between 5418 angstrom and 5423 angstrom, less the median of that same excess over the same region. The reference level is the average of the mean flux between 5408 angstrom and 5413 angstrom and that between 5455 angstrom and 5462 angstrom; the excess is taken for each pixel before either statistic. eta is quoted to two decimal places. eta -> -0.02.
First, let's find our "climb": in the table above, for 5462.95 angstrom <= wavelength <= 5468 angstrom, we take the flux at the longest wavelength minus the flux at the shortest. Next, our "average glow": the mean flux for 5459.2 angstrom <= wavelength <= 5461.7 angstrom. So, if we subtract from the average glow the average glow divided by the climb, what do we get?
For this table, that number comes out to -41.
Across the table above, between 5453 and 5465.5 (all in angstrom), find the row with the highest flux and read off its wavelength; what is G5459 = 5464.84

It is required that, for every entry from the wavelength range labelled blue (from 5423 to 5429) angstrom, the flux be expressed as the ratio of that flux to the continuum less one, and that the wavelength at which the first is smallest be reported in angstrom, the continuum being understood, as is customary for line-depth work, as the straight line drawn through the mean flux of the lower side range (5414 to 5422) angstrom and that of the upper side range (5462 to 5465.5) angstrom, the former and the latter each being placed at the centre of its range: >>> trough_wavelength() 5425.97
